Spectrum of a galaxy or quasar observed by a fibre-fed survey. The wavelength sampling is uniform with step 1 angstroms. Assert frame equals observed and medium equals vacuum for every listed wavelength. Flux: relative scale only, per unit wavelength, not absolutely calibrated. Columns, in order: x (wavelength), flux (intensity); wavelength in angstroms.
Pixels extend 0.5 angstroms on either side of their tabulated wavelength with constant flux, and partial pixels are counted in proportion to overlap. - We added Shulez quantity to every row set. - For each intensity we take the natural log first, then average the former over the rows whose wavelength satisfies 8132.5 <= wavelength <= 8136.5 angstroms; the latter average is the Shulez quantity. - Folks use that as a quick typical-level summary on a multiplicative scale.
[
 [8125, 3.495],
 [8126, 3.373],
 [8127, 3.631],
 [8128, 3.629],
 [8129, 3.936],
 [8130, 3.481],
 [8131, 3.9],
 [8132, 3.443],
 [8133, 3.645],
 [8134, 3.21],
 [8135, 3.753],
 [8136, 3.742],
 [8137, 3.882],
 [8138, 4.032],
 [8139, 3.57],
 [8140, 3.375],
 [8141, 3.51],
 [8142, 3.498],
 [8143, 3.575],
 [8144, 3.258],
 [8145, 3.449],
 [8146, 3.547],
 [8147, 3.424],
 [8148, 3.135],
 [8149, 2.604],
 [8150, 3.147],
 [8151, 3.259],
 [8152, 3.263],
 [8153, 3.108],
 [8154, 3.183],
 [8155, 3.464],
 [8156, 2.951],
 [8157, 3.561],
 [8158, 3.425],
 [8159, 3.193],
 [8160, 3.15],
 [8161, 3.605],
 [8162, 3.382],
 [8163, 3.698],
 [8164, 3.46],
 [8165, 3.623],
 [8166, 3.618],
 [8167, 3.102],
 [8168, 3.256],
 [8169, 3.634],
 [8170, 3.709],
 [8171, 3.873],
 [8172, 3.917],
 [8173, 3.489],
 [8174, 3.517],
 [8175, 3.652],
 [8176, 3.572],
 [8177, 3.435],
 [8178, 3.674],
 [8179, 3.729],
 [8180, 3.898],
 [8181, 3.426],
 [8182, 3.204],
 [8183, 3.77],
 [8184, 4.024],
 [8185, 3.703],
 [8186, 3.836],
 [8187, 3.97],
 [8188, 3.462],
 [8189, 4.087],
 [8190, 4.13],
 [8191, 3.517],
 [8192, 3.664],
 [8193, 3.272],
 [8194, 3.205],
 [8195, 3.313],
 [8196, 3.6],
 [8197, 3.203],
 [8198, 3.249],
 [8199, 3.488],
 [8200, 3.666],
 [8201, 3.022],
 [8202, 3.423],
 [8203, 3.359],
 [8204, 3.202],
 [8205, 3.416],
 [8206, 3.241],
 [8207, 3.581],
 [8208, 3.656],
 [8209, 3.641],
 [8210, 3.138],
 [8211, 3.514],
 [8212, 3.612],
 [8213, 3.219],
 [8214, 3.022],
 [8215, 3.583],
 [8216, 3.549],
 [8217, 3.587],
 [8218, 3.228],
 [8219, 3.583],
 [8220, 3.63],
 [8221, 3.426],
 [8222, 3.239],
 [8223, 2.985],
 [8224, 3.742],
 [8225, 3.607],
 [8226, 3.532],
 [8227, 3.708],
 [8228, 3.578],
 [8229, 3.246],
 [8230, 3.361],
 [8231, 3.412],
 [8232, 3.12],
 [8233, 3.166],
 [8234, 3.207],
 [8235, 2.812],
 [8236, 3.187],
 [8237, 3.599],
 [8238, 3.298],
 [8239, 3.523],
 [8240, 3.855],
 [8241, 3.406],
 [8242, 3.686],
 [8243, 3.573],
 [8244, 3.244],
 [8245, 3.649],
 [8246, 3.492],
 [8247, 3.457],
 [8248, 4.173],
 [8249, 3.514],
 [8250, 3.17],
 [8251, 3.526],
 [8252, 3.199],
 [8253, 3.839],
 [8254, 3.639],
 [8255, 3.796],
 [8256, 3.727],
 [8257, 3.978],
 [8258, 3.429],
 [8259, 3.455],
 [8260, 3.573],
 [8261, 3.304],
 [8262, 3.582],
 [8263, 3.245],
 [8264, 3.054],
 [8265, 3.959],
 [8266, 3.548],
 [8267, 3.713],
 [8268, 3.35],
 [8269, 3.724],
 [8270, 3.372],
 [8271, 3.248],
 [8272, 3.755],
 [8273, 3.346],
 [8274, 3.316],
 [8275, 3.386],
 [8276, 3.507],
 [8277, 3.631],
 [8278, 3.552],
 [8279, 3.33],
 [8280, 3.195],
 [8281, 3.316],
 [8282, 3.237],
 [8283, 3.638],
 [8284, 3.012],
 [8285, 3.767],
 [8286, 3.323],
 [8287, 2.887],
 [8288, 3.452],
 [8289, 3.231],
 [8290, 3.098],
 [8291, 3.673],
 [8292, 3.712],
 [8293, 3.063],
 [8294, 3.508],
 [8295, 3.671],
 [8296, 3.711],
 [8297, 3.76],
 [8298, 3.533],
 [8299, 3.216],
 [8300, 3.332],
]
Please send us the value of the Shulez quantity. 1.275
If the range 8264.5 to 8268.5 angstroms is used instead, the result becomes 1.291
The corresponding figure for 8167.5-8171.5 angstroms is 1.284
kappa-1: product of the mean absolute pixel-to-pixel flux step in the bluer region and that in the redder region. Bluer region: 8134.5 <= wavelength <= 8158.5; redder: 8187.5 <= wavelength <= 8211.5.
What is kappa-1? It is 0.0596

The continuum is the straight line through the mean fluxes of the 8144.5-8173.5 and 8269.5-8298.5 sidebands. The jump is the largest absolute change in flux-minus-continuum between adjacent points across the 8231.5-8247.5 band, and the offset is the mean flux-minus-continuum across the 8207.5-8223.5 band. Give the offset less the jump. -0.4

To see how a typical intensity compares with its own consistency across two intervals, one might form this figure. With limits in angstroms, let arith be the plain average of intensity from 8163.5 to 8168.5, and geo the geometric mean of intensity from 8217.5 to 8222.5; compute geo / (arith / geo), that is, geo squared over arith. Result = 3.42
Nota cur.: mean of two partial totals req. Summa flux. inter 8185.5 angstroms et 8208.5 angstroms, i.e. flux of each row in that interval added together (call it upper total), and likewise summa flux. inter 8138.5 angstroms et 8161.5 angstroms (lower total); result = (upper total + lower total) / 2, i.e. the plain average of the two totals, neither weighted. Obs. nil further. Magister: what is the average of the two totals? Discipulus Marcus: 78.4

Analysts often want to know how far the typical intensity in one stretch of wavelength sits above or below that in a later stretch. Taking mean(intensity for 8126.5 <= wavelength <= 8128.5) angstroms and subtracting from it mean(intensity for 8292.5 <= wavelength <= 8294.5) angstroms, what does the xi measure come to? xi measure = 0.3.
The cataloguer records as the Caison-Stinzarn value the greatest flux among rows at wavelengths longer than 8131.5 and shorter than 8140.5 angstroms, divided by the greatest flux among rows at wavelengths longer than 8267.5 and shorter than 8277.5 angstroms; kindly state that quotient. 1.07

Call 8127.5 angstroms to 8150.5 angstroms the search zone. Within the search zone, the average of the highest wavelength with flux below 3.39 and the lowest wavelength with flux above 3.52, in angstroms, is 8139.0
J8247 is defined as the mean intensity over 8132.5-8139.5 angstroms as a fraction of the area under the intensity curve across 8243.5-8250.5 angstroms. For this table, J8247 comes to 0.149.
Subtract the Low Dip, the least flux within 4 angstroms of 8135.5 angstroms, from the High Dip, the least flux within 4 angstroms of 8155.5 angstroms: -0.26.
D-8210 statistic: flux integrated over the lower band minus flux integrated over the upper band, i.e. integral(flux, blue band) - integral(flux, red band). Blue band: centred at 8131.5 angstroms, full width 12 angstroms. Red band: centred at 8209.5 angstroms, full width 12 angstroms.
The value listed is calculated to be 2.8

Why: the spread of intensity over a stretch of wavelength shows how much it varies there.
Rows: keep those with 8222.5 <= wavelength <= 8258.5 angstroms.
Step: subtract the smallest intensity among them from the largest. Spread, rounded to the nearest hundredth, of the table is 1.36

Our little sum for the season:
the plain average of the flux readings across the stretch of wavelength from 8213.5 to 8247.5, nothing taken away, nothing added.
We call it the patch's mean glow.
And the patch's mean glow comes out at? 3.42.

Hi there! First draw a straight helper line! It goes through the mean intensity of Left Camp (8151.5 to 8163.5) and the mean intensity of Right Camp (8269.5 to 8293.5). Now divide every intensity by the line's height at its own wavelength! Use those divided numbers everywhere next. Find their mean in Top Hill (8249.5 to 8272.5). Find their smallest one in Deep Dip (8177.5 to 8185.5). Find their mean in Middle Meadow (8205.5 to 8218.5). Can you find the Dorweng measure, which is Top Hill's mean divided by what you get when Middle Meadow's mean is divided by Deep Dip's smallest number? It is 0.98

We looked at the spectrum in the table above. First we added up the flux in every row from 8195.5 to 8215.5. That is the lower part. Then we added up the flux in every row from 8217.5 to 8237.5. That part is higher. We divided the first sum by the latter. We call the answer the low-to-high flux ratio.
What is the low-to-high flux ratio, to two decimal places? 1.01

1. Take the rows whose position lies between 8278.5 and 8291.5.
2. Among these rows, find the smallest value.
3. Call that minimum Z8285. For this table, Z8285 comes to 2.887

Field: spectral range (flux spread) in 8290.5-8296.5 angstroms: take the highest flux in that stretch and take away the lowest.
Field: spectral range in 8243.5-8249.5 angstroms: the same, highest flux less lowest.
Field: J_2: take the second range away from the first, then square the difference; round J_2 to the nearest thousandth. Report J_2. 0.078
